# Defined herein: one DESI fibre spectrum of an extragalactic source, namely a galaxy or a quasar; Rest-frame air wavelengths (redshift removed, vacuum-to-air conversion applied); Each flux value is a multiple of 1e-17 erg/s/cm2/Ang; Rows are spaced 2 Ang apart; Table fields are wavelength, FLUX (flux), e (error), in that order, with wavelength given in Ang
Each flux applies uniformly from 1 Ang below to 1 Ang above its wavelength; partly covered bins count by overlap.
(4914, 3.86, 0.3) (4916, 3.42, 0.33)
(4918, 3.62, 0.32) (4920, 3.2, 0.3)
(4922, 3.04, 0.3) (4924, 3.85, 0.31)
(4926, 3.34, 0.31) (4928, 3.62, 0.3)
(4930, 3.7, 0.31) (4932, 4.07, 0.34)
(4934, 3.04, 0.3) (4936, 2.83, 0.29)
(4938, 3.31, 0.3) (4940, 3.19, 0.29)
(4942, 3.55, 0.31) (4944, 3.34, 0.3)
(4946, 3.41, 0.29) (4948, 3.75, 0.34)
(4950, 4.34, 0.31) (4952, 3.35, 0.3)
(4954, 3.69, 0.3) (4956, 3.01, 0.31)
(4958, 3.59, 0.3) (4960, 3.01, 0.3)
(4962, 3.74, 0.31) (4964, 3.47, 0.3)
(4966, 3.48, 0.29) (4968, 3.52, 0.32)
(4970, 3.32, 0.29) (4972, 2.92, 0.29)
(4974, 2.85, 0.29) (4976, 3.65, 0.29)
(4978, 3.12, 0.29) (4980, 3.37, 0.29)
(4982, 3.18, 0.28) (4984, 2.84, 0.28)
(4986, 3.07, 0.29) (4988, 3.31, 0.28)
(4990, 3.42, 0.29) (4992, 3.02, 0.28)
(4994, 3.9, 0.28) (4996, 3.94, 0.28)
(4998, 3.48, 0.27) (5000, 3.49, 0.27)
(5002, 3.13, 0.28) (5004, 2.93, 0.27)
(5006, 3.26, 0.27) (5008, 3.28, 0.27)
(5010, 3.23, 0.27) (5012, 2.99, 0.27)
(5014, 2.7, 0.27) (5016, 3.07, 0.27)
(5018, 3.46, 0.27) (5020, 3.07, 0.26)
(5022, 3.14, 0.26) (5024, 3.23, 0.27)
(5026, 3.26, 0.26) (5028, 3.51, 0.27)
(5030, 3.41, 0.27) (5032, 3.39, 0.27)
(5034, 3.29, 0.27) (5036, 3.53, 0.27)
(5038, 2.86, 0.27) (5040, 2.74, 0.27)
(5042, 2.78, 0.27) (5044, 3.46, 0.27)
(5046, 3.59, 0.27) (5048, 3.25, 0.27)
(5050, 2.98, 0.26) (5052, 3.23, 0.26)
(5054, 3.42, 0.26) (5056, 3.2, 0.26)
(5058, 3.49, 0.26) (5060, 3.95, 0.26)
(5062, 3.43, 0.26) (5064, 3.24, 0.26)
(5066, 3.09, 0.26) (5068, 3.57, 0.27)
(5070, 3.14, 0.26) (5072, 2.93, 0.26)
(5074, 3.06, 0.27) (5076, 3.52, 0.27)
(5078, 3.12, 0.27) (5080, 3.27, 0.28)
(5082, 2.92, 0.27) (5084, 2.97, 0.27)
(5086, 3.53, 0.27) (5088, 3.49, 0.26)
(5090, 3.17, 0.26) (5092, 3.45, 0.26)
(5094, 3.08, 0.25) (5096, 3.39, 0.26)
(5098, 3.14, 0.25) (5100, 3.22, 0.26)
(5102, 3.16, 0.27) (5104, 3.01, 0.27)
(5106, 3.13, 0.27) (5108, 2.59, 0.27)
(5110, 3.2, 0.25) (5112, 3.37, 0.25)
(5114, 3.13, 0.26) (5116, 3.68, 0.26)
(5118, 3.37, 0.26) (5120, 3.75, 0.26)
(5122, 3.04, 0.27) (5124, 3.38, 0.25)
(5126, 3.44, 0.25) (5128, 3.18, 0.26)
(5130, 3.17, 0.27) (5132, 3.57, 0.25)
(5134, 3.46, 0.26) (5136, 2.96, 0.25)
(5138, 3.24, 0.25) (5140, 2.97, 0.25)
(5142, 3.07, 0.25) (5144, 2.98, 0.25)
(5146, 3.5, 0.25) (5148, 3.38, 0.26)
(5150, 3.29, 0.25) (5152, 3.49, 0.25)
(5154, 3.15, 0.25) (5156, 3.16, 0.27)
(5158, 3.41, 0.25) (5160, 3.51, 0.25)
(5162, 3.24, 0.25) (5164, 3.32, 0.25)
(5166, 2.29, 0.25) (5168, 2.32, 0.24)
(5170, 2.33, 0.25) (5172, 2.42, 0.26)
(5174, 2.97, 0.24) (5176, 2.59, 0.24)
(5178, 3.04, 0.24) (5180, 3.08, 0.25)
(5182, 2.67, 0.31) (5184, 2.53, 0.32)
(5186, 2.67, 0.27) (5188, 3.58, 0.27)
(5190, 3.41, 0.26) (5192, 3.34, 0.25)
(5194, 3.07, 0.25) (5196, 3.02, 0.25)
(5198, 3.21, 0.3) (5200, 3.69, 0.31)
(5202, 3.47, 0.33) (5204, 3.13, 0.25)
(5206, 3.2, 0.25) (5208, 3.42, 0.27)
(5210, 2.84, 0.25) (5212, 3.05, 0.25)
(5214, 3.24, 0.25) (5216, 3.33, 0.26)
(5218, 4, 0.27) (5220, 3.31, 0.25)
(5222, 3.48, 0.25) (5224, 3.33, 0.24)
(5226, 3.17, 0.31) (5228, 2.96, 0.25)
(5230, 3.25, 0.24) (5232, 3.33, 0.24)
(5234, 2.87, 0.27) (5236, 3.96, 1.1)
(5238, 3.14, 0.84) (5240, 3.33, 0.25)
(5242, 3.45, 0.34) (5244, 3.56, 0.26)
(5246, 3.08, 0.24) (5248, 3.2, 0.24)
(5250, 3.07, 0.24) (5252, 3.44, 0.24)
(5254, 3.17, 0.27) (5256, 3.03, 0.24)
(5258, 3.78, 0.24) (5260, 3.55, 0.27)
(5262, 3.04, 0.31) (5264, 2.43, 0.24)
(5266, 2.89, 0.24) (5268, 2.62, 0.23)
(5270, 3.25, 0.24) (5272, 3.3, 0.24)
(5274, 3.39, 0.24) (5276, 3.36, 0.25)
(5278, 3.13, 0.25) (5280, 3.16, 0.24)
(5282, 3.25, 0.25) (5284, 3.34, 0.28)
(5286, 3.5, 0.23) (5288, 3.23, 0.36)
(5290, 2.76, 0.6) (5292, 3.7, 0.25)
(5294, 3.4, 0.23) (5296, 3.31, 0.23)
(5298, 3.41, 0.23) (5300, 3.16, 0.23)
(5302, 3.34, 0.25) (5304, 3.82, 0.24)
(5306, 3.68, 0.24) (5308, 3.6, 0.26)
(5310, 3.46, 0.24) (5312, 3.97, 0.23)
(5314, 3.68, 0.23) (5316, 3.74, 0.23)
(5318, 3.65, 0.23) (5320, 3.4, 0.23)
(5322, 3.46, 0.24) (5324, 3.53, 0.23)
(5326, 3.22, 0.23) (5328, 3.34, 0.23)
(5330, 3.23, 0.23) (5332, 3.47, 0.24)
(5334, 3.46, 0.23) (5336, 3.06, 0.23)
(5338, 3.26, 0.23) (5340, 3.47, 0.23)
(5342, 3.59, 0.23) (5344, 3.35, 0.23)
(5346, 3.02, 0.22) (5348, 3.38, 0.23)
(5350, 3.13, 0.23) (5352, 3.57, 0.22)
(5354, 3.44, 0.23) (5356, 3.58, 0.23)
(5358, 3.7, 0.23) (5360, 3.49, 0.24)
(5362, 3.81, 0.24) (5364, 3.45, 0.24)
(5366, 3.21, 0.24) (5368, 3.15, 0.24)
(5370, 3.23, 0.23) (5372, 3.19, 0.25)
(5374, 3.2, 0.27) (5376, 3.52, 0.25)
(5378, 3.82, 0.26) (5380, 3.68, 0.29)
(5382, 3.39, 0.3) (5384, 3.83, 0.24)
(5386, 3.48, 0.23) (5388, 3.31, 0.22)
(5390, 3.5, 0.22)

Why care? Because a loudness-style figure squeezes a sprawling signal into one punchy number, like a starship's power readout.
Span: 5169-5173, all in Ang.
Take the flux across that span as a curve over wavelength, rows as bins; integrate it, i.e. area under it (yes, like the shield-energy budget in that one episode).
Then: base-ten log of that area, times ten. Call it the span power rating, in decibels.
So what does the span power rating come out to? 9.8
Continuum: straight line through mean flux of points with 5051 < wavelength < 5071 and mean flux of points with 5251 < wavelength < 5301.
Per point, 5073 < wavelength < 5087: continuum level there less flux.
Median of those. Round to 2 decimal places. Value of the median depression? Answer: 0.24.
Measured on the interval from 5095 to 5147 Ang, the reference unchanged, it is 0.14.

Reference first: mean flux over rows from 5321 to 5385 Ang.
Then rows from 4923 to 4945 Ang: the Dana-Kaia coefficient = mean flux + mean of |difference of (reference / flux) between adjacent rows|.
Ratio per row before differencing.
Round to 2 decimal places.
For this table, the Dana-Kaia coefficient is 3.55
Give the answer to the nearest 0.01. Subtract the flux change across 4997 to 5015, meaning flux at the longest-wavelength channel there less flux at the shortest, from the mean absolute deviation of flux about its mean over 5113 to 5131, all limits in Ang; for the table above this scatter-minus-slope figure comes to 0.97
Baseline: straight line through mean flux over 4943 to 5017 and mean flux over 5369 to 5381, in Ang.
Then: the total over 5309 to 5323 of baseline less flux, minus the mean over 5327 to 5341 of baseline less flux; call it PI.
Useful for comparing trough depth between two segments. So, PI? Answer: -1.5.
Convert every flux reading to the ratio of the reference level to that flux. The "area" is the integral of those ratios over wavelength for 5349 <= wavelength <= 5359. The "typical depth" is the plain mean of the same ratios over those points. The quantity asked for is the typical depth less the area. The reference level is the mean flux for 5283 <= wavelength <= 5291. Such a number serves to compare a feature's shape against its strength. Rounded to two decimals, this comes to -8.31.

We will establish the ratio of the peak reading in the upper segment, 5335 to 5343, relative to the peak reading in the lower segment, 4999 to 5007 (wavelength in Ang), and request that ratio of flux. 1.03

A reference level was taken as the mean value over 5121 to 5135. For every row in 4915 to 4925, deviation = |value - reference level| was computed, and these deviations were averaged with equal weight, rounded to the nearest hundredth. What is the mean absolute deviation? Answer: 0.27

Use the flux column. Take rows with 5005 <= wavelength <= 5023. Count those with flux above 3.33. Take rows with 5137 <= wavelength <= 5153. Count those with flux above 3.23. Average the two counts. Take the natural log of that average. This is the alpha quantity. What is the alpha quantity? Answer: 1.10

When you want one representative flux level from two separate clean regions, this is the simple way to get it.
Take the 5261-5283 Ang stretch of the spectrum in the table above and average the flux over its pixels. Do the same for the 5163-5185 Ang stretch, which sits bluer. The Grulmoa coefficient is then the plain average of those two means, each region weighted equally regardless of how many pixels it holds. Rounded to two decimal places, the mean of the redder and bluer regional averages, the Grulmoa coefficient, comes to 2.88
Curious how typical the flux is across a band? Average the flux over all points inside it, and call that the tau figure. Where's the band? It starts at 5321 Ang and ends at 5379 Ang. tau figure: 3.39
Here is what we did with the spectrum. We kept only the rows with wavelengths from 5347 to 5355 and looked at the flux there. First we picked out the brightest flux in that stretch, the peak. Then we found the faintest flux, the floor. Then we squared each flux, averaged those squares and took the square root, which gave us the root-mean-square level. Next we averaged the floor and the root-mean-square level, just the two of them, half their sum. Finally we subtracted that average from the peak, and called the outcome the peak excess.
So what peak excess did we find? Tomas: 0.31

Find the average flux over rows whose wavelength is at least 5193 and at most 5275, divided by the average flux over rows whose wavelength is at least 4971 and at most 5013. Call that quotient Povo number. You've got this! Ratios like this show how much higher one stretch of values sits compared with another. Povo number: 1.00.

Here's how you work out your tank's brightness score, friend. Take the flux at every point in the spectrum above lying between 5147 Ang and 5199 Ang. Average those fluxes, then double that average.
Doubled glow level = 6.04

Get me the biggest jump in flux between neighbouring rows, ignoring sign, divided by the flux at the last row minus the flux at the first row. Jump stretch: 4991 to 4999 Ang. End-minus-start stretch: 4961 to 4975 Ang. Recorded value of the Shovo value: -1.0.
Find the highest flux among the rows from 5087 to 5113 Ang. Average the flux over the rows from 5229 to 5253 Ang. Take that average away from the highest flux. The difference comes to 0.18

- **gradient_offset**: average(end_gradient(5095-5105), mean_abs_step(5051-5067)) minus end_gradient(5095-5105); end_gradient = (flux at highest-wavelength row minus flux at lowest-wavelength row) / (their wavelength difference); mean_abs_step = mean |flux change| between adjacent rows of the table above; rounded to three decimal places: 0.168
